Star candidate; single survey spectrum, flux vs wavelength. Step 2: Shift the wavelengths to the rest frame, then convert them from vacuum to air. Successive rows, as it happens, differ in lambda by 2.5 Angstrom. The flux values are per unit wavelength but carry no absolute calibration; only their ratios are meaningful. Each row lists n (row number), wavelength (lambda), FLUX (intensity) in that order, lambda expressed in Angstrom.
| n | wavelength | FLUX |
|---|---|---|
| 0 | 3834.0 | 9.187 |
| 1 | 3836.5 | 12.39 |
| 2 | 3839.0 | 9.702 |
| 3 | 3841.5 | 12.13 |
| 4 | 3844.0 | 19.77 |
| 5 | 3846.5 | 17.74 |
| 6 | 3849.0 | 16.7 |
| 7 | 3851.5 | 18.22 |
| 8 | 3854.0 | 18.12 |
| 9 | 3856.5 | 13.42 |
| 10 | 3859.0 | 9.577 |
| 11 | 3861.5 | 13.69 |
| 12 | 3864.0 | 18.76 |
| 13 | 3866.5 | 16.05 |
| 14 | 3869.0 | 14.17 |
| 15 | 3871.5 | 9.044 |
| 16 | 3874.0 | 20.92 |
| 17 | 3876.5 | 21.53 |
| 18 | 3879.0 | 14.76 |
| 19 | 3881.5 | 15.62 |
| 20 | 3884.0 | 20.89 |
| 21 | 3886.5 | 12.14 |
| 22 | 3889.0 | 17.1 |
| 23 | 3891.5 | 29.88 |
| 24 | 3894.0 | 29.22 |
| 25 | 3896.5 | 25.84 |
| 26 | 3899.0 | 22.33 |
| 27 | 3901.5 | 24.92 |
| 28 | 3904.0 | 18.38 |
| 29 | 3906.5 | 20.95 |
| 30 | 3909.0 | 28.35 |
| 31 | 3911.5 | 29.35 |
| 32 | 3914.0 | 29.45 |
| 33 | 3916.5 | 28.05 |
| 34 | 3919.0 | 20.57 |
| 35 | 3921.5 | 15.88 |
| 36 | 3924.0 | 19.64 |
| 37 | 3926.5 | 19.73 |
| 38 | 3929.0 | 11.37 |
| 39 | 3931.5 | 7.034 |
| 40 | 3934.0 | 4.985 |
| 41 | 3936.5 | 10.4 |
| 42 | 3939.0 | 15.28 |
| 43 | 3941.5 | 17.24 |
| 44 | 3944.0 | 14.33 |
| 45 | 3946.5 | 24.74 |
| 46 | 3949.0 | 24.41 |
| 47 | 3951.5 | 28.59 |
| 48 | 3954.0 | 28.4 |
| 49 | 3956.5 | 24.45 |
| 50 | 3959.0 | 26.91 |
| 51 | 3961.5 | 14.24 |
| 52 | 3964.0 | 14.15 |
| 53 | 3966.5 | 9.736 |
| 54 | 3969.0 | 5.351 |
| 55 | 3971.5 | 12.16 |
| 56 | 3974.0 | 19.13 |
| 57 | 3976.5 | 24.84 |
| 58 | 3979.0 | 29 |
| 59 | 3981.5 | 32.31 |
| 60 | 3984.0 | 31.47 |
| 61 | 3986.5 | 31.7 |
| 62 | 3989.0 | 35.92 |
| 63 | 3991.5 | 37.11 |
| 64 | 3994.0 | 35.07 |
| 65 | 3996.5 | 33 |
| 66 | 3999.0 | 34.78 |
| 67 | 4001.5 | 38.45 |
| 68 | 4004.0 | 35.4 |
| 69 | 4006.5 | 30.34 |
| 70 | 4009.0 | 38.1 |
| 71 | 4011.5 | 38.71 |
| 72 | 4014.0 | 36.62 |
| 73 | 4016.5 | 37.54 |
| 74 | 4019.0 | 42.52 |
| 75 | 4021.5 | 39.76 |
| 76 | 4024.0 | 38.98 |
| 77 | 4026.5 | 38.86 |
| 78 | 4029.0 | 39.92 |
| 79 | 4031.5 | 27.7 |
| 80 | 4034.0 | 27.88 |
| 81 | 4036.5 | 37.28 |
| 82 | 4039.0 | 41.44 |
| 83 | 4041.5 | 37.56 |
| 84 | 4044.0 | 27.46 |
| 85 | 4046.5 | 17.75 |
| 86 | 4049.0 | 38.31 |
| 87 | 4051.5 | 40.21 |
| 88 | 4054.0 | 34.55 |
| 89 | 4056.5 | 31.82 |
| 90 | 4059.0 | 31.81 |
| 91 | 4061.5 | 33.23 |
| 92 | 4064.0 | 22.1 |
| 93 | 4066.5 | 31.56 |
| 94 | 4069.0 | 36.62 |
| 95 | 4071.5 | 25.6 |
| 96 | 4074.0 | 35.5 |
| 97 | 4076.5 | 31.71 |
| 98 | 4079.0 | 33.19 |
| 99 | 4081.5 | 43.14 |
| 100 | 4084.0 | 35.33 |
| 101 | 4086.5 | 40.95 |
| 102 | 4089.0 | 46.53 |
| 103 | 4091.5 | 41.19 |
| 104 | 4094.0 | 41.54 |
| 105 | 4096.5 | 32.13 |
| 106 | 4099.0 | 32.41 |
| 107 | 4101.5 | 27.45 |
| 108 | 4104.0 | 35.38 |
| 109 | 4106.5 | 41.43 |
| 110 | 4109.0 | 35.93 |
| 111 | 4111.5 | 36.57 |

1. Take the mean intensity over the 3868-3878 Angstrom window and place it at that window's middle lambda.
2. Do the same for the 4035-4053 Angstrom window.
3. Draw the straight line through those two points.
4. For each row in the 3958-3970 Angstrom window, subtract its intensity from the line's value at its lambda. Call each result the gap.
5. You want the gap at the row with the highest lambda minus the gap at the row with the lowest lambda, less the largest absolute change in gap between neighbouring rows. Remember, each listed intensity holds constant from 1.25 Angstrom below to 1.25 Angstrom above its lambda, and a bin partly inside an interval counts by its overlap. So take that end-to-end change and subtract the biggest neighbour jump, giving 10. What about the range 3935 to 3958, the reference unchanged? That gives -22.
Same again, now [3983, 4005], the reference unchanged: -6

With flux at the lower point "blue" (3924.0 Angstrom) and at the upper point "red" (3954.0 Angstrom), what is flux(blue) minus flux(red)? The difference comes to -8.8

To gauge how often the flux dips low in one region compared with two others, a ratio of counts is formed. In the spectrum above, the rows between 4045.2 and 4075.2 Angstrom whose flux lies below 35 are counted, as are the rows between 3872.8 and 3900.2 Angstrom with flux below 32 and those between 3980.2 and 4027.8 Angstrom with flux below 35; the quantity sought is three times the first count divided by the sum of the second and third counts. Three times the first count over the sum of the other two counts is 1.4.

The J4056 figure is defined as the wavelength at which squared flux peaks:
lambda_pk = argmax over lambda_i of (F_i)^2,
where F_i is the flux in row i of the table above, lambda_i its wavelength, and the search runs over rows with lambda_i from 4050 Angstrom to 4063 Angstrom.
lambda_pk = 4051.5 Angstrom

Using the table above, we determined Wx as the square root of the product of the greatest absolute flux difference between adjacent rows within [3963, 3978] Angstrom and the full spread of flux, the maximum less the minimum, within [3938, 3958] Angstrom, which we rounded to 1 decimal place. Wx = 10.0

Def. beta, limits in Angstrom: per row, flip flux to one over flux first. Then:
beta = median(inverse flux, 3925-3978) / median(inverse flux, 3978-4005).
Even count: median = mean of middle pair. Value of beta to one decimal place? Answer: 2.3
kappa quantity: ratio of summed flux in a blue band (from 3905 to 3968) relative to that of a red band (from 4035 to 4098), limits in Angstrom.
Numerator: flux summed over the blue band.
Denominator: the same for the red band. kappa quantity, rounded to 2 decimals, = 0.56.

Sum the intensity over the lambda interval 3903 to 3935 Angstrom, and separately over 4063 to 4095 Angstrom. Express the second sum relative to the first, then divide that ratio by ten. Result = 0.183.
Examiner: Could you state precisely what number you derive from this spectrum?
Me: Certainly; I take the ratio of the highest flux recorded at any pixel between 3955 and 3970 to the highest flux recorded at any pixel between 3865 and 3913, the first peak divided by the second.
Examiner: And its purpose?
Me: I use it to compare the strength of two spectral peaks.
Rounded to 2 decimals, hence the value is 0.90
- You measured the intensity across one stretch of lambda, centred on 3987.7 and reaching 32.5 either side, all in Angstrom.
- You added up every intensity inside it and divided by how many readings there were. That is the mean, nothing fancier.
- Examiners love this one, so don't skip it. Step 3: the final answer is 29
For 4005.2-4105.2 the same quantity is 35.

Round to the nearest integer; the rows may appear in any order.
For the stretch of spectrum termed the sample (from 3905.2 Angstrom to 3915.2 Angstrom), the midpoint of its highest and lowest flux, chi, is 25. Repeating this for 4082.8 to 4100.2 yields 39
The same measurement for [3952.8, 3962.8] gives 21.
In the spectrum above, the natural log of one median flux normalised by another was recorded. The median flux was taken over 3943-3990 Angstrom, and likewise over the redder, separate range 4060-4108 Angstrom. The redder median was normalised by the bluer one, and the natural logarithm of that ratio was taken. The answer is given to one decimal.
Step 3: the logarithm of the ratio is 0.4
